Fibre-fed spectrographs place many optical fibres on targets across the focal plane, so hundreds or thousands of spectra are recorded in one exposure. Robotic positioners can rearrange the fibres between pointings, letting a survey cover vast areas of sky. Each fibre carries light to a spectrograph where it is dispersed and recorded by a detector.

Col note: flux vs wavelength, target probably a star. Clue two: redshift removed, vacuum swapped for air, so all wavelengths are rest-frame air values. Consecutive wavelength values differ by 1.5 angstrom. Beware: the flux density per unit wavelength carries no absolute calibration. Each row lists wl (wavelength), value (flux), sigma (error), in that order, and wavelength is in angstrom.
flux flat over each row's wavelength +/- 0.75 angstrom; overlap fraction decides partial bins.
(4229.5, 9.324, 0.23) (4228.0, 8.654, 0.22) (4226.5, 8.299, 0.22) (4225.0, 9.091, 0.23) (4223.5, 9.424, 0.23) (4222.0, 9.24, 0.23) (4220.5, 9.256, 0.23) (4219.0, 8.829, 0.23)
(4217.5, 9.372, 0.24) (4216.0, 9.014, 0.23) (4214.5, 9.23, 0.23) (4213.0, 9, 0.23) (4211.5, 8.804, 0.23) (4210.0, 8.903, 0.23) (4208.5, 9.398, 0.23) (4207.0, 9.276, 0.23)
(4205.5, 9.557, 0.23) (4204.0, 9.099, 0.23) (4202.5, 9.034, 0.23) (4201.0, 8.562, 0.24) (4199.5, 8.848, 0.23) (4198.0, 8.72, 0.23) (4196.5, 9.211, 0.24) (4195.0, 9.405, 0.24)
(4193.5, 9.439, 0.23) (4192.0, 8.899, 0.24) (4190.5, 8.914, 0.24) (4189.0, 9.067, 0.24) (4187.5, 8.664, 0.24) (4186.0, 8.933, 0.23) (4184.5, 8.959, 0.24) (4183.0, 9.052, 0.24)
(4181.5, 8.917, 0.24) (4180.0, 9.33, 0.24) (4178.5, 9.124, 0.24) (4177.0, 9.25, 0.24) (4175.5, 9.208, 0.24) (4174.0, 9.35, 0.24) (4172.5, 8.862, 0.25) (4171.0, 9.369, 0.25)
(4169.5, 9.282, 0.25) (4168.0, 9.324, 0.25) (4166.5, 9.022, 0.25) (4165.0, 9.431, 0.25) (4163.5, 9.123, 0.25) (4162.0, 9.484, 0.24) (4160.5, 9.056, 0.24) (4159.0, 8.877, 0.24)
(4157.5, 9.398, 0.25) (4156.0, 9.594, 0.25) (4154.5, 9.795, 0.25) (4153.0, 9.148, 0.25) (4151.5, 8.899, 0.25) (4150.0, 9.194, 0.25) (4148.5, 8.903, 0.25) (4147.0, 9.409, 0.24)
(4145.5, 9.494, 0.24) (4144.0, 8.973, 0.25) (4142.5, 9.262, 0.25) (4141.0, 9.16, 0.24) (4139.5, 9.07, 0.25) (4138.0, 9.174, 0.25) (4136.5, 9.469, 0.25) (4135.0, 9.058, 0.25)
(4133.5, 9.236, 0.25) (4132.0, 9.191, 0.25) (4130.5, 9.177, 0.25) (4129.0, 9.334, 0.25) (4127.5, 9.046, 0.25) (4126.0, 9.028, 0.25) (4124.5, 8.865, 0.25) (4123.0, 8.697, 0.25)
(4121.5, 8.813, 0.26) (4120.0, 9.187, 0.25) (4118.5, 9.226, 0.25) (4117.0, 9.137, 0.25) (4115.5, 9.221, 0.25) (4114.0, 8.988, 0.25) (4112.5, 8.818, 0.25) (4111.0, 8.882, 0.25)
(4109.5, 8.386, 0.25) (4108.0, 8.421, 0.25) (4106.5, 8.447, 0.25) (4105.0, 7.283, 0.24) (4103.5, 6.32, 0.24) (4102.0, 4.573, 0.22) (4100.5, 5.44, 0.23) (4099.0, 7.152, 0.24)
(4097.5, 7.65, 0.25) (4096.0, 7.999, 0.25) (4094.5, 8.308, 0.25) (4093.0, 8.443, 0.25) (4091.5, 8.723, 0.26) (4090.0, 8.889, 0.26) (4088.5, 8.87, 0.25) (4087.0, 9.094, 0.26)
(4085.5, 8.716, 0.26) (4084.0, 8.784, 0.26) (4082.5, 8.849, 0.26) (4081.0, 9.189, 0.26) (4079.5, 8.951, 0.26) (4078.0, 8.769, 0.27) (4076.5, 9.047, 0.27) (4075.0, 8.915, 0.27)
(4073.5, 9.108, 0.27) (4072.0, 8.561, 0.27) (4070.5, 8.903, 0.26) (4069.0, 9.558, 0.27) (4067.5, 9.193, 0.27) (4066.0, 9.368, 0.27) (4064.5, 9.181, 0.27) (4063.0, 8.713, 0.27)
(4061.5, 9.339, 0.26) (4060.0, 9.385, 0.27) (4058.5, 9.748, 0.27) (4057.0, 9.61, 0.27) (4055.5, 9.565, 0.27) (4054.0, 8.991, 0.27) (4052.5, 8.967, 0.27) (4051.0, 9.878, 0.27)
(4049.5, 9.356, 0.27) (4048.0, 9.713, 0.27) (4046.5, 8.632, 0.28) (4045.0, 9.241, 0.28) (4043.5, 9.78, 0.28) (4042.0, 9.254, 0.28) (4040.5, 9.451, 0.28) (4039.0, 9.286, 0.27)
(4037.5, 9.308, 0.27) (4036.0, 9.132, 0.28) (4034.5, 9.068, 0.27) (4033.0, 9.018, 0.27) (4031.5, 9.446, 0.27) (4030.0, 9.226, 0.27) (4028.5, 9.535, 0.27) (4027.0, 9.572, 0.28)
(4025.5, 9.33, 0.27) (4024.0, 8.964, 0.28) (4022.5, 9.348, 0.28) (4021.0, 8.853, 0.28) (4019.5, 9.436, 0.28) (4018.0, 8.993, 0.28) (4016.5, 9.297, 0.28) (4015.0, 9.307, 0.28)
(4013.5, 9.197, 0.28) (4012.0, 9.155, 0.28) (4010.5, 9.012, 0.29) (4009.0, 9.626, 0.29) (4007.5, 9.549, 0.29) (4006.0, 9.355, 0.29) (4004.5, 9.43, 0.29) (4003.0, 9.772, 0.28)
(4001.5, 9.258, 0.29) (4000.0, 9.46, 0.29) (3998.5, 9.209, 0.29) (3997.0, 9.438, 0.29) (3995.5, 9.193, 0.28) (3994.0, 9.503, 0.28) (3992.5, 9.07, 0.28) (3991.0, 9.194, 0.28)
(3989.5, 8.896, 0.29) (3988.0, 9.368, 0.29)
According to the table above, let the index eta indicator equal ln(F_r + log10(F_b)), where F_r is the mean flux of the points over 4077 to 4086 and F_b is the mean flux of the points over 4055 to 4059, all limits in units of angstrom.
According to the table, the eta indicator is 2.29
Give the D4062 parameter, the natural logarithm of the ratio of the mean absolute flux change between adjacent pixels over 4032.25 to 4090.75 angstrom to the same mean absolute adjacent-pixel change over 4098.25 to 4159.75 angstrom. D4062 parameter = -0.11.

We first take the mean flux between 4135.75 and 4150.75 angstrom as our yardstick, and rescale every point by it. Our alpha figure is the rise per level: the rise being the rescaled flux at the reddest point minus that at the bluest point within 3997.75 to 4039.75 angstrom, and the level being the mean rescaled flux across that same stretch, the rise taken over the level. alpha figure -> 0.01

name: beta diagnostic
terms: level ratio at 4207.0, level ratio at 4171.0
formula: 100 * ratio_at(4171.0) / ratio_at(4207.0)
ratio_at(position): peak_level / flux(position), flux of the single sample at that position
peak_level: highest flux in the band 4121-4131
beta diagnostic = 99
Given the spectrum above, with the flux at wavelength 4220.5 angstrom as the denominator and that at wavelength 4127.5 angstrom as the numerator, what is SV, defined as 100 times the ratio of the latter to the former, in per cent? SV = 98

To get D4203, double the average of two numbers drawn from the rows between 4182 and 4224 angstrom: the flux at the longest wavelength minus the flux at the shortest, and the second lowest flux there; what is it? 9.0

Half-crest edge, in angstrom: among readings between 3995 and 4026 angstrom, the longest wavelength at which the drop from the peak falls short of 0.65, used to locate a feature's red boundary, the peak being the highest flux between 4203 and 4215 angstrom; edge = 4025.5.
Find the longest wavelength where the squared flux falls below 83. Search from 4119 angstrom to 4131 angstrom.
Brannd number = 4127.5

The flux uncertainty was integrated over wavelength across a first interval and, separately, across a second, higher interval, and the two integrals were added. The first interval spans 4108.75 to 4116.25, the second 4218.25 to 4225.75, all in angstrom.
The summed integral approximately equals 3.60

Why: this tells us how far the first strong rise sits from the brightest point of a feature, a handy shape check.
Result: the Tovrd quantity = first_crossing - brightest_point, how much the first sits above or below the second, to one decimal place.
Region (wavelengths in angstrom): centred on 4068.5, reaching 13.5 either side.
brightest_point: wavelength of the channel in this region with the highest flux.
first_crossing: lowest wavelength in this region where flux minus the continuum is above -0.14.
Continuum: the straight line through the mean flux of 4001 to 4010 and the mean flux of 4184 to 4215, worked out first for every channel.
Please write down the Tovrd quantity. -3.0 angstrom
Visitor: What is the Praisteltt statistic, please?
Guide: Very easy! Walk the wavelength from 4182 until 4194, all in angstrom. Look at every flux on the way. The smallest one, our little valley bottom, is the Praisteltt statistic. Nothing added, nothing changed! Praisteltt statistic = 8.664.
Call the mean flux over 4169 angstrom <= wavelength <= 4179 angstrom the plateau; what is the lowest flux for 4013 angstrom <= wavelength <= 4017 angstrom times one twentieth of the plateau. 4.23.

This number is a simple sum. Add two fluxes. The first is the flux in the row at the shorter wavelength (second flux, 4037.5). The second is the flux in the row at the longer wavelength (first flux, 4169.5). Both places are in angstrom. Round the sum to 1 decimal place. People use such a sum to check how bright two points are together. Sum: 18.6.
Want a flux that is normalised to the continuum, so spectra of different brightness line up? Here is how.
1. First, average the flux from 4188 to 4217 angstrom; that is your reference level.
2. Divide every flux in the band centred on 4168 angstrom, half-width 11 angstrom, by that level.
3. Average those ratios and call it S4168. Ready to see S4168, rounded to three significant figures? 1.02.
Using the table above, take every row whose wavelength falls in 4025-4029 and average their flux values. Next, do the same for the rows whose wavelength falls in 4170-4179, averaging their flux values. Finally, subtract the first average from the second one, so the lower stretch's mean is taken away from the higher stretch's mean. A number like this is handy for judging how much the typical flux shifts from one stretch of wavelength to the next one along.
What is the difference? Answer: -0.3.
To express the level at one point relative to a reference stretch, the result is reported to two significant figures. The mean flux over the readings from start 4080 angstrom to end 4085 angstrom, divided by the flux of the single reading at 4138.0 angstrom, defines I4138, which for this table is 0.97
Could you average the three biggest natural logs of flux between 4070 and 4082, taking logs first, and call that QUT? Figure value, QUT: 2.210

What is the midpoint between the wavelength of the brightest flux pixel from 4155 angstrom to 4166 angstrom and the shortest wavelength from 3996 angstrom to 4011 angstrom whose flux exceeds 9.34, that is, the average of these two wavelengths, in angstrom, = 4076.5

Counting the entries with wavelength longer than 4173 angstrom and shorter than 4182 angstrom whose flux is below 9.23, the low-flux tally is 3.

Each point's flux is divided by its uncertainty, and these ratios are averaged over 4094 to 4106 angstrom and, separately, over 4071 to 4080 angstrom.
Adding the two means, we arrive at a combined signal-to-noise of 61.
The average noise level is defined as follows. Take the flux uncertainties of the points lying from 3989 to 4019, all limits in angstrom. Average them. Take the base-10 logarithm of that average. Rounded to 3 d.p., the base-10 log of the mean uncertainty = -0.545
